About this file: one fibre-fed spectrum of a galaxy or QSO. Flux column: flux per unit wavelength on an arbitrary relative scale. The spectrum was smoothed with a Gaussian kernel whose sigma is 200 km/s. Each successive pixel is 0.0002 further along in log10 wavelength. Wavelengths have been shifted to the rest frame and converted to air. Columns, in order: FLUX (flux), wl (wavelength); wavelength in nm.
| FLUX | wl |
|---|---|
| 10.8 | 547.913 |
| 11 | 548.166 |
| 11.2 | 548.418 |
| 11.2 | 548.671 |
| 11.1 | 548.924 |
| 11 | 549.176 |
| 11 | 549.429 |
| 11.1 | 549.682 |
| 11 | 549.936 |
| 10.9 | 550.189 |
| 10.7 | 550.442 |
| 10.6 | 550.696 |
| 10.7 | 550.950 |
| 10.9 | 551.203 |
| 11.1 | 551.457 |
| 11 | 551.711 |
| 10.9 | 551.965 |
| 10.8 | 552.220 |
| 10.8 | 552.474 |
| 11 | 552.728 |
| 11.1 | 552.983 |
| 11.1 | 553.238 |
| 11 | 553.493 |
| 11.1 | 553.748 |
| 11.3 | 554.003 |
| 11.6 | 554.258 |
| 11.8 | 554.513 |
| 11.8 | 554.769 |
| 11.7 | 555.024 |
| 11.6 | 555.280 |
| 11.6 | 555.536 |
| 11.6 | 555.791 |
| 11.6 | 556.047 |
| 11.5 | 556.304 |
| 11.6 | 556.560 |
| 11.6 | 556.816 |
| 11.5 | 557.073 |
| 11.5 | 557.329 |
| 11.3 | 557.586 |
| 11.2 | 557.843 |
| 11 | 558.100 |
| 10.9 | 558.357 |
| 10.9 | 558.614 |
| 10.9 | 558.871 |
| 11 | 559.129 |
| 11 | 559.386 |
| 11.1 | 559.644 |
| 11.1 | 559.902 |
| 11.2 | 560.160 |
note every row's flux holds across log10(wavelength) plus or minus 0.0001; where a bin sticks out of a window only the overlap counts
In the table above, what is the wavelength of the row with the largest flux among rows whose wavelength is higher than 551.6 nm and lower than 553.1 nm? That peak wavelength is 552.983 nm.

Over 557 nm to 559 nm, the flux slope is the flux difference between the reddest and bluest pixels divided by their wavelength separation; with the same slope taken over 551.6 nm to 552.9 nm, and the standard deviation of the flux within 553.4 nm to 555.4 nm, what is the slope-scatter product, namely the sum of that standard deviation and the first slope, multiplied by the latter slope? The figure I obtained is 0.000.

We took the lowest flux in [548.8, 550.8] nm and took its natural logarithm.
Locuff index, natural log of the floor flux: 2.36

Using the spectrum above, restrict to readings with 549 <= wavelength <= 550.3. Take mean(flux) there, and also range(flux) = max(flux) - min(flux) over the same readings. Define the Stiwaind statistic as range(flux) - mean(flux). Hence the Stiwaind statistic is -10.8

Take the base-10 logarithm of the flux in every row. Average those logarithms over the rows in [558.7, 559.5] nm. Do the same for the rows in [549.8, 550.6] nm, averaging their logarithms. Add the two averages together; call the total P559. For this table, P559 2.08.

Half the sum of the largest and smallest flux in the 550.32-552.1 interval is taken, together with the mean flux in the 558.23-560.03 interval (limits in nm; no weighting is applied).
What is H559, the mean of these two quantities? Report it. 10.9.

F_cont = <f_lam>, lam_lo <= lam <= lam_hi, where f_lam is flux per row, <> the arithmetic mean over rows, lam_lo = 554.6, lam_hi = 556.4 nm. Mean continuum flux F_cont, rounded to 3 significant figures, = 11.6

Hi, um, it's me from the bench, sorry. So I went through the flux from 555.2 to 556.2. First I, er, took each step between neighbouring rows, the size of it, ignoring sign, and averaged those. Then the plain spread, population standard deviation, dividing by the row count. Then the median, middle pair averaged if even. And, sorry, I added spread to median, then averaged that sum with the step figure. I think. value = 5.80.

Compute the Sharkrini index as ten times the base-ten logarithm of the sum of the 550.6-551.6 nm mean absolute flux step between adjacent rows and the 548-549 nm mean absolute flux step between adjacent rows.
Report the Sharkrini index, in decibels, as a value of -5.7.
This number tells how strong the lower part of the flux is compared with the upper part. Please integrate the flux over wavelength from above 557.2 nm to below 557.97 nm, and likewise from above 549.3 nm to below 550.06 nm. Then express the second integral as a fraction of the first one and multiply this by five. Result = 4.80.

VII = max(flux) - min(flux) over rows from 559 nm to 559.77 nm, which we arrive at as 0.1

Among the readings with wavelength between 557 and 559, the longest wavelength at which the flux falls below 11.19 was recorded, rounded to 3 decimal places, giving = 558.871 nm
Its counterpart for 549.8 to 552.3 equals 552.220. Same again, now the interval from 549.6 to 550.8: 550.696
